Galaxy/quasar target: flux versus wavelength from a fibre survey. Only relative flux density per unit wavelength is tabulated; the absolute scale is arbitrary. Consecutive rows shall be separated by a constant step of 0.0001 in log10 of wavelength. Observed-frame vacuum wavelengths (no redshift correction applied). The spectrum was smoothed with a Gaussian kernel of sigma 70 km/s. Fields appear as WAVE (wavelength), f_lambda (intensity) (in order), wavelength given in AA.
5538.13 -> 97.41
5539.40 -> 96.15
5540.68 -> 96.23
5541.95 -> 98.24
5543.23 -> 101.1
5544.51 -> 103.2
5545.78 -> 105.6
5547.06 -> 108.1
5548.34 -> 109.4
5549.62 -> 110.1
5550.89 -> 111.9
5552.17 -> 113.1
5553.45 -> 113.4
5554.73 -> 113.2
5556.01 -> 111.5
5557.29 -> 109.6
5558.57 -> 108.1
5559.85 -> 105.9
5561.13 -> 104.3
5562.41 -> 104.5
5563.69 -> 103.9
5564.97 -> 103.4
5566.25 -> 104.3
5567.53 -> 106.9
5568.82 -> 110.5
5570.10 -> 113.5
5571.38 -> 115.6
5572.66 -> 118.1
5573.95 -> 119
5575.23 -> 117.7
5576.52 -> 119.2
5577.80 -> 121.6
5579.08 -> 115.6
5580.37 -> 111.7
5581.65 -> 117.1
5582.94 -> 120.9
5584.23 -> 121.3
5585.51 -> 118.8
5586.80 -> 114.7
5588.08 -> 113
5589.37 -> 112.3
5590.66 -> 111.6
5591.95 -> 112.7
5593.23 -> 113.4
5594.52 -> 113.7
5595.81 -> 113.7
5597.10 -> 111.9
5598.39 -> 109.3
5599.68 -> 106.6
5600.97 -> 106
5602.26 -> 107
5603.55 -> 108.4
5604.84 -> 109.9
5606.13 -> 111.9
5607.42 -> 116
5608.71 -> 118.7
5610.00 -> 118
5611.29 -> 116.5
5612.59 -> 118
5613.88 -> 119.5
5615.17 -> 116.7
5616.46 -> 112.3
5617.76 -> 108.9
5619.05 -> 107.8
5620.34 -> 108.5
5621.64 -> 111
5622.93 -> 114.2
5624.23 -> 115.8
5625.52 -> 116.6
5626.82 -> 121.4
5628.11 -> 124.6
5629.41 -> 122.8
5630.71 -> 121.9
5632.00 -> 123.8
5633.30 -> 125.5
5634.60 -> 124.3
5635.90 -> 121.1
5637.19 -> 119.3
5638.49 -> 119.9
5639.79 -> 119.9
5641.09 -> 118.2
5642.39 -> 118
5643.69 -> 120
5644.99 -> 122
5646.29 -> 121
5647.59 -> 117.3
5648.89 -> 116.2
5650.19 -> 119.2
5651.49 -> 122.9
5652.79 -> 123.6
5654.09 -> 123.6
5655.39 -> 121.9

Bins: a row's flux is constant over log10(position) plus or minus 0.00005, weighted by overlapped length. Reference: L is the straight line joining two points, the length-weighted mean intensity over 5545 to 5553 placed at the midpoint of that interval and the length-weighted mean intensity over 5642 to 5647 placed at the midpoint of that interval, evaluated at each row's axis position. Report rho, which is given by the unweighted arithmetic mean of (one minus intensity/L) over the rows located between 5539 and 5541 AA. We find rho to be 0.12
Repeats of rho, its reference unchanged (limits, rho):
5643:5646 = -0.01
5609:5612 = -0.01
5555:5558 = 0.00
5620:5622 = 0.07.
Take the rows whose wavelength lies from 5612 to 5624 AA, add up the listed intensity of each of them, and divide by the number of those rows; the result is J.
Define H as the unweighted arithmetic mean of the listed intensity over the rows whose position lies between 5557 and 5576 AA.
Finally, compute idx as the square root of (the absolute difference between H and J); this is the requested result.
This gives 1.8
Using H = 110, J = 113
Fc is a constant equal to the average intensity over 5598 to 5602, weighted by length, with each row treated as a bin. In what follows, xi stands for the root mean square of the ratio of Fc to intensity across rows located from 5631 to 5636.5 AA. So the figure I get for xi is 0.87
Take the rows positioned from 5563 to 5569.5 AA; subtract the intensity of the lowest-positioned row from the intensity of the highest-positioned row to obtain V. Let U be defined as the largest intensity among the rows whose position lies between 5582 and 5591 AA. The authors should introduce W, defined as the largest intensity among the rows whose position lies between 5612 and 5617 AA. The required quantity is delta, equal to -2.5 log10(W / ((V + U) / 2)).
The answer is -0.68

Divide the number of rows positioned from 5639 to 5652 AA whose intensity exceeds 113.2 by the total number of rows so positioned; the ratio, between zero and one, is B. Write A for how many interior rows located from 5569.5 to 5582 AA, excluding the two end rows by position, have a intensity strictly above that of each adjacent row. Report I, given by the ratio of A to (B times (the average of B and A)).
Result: 1.3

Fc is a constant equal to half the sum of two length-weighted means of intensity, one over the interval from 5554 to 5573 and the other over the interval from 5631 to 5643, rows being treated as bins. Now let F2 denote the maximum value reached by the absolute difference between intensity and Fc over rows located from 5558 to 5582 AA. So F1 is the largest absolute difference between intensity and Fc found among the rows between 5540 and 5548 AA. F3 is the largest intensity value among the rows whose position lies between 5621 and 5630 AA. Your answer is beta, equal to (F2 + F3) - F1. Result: 117.4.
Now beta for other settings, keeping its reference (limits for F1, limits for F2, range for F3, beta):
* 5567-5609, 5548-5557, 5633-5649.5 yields 122.1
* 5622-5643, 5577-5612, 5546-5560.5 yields 111.8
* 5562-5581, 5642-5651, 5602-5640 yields 121.0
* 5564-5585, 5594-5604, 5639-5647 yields 119.4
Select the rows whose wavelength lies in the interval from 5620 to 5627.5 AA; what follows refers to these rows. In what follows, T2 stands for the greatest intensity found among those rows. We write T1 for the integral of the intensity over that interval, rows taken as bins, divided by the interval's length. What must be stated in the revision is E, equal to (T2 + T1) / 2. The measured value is 118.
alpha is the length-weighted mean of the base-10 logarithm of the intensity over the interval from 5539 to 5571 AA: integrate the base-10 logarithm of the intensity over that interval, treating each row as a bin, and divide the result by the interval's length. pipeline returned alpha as 2.03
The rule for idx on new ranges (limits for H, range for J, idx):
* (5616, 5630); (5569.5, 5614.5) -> 0.5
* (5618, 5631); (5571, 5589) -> 1.0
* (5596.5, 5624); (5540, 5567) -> 2.4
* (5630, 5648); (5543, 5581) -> 3.2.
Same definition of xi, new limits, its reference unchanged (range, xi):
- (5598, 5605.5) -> 0.99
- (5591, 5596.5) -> 0.94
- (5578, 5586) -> 0.91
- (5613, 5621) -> 0.96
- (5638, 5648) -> 0.90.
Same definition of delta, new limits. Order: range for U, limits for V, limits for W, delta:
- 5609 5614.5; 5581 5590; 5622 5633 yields -0.84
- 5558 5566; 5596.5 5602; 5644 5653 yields -0.96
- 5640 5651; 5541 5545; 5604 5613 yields -0.68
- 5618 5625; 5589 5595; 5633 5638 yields -0.83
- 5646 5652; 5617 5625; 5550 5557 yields -0.61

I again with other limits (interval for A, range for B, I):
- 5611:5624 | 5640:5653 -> 1.0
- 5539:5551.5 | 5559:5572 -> 0.0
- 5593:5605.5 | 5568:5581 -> 0.0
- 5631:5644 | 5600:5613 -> 2.7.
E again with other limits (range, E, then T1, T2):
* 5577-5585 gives 120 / 118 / 121.6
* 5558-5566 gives 107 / 105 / 108.1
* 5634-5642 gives 122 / 120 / 124.3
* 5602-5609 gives 115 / 112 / 118.7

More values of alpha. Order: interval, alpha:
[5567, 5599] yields 2.06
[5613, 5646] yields 2.07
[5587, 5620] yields 2.05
